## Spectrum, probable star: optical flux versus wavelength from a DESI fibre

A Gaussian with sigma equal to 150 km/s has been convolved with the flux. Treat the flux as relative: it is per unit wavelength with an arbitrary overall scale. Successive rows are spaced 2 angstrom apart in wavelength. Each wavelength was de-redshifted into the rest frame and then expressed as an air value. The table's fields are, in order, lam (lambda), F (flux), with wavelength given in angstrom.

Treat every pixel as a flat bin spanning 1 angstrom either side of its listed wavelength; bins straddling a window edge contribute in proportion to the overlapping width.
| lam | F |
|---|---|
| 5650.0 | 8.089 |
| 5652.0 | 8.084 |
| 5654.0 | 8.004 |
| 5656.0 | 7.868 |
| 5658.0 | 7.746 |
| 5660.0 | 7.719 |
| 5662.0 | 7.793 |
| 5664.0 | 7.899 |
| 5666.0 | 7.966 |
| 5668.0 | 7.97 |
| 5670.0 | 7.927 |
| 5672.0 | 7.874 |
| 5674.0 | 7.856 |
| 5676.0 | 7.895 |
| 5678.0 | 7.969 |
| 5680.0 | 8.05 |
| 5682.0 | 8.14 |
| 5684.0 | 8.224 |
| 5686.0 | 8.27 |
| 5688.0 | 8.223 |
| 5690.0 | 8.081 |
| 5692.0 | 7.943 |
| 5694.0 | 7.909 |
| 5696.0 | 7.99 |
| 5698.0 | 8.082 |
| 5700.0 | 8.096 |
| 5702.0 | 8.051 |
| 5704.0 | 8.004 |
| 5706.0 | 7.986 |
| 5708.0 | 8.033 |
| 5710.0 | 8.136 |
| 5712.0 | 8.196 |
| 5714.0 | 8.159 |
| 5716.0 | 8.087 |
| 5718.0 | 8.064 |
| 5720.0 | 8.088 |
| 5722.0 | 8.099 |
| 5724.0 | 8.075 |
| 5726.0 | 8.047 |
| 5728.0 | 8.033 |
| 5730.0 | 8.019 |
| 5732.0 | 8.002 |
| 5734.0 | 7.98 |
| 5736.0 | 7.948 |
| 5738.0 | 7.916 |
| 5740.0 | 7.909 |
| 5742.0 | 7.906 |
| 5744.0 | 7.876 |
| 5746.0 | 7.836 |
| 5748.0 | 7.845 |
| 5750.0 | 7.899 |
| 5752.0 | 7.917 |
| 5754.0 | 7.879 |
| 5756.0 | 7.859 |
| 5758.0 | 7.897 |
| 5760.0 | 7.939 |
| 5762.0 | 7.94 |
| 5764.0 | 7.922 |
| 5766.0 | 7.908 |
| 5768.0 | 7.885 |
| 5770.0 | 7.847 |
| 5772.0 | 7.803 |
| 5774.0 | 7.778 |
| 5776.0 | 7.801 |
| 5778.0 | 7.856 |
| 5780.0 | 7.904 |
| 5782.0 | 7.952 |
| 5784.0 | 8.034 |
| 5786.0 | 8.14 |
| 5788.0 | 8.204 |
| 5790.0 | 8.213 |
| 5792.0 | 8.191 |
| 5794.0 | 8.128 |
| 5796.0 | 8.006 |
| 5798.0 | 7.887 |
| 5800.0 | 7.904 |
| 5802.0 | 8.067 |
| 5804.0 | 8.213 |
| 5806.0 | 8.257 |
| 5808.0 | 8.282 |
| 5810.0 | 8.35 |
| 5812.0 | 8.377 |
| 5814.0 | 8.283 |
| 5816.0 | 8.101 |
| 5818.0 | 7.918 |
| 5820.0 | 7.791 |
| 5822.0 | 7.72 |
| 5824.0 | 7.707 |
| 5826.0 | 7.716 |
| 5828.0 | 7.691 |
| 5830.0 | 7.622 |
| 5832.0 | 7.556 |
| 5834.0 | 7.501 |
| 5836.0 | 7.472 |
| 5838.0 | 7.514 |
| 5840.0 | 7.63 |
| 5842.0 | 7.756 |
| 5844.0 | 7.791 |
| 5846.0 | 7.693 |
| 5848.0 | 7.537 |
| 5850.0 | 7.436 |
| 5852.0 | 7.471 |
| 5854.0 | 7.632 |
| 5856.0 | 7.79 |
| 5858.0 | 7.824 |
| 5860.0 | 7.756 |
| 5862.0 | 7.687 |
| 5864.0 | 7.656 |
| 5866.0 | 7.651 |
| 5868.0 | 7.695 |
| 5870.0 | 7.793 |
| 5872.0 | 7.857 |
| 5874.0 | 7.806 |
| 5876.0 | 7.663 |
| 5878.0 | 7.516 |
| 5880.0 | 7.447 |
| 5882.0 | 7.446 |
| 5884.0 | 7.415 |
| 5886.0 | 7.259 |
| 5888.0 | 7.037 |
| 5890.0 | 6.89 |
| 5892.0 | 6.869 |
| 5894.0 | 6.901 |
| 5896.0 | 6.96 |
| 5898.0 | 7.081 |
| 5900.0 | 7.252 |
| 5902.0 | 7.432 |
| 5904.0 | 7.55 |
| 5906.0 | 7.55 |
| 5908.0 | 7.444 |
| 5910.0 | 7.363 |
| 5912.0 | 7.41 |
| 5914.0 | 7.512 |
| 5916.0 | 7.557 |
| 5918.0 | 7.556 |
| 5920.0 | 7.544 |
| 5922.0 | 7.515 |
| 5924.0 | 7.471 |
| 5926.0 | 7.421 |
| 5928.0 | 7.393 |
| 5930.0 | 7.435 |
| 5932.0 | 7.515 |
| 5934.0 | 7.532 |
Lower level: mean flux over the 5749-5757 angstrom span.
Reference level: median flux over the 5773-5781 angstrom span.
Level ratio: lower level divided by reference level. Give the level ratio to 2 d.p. 1.01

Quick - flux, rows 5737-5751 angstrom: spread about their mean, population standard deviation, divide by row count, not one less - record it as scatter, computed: 0.03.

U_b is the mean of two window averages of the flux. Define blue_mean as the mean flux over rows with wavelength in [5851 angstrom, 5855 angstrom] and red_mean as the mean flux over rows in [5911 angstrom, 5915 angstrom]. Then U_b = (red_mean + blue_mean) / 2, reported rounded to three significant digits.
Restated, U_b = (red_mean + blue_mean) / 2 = 7.51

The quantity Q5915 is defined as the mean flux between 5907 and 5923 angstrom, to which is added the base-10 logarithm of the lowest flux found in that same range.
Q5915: 8.35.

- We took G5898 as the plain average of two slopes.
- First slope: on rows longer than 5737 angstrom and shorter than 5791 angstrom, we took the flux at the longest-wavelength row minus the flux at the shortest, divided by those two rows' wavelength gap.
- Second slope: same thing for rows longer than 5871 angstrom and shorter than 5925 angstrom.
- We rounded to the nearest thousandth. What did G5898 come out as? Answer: -0.001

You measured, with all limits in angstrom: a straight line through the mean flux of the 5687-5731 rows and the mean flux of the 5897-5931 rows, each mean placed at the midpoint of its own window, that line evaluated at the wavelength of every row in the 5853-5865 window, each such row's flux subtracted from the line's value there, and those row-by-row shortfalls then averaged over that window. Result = -0.12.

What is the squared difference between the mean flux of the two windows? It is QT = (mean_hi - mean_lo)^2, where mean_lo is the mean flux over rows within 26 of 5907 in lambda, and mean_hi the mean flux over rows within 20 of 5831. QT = 0.16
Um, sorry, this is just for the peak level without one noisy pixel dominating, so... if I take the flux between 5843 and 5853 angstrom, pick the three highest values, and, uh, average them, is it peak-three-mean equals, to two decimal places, 7.67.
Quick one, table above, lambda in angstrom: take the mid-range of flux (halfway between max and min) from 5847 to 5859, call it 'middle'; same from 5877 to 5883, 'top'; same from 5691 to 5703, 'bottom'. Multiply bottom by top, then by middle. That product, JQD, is 457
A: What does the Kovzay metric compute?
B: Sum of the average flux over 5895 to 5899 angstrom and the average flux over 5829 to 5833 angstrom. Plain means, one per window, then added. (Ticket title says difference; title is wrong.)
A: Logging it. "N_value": 14.6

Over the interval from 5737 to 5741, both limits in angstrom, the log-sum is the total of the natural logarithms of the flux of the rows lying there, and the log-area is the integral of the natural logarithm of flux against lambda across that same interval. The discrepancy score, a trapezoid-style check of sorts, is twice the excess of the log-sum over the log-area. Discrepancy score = -8.27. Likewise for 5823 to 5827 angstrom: -8.17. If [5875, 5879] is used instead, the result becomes -8.11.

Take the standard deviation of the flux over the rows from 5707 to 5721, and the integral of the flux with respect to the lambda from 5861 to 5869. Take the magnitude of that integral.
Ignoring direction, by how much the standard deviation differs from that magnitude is 61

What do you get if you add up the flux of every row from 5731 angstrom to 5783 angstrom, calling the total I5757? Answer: 205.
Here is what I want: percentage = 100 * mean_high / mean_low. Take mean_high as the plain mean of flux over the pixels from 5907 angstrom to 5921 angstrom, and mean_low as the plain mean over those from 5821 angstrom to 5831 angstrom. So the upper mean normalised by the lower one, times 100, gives 97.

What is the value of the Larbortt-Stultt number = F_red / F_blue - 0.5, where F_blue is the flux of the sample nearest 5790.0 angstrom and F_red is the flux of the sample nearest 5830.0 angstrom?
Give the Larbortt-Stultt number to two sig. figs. 0.43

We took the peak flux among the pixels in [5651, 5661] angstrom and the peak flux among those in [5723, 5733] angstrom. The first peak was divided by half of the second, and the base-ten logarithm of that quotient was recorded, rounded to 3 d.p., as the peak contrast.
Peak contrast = 0.302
